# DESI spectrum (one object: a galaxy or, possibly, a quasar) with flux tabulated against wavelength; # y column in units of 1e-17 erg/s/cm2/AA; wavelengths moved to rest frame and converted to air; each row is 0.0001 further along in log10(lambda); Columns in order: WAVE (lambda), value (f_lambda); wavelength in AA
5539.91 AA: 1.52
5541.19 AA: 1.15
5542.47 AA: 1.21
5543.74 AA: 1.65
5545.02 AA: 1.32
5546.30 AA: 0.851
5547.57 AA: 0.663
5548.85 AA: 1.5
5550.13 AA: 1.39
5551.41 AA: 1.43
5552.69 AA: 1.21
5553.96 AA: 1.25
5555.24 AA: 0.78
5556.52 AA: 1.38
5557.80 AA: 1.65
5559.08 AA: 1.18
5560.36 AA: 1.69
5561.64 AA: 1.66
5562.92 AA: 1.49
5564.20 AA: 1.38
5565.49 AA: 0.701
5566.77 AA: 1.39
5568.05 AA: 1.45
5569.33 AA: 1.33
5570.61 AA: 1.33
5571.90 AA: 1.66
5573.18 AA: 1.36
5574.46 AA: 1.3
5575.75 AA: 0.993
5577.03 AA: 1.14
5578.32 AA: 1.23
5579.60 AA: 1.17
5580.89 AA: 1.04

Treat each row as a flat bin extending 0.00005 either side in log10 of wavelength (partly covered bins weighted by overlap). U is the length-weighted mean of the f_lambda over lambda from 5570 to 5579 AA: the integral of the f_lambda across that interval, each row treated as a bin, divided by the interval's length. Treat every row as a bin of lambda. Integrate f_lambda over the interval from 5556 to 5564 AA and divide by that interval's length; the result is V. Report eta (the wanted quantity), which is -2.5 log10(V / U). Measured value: -0.17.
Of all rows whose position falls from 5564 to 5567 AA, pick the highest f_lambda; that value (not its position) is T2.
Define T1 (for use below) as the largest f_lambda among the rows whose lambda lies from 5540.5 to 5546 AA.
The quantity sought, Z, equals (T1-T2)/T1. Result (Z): 0.16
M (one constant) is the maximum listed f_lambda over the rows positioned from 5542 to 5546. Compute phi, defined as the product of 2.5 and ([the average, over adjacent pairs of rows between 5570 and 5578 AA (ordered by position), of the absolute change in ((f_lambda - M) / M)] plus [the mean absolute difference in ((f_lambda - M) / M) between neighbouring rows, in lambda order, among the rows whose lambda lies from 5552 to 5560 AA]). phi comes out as 0.91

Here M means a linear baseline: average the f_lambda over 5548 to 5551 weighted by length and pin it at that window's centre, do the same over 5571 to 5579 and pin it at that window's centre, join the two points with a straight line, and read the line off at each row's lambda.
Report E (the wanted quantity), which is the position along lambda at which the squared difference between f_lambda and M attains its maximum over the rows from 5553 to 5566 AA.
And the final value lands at 5565.49 AA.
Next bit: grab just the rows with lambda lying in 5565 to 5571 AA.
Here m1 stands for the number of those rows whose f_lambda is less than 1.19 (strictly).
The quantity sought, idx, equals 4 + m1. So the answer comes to 5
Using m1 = 1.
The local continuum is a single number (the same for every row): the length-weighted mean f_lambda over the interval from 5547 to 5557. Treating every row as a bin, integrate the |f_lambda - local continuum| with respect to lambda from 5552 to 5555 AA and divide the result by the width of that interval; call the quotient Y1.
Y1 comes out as 0.08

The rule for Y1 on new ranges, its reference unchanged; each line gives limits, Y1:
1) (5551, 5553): 0.12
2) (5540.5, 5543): 0.04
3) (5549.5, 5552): 0.21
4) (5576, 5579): 0.07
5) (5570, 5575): 0.21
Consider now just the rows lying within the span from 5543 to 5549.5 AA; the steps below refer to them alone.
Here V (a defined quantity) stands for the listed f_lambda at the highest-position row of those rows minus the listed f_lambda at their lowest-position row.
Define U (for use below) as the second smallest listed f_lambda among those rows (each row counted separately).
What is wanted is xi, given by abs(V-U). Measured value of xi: 1.0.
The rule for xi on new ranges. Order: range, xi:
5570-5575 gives 1.4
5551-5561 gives 0.9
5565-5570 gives 0.7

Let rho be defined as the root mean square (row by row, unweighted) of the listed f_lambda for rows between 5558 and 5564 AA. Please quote 1.52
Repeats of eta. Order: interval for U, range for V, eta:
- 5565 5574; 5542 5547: 0.06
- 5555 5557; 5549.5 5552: -0.25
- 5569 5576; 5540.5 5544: 0.03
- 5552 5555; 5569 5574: -0.21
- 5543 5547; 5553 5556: 0.20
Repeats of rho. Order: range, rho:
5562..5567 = 1.28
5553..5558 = 1.30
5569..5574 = 1.43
